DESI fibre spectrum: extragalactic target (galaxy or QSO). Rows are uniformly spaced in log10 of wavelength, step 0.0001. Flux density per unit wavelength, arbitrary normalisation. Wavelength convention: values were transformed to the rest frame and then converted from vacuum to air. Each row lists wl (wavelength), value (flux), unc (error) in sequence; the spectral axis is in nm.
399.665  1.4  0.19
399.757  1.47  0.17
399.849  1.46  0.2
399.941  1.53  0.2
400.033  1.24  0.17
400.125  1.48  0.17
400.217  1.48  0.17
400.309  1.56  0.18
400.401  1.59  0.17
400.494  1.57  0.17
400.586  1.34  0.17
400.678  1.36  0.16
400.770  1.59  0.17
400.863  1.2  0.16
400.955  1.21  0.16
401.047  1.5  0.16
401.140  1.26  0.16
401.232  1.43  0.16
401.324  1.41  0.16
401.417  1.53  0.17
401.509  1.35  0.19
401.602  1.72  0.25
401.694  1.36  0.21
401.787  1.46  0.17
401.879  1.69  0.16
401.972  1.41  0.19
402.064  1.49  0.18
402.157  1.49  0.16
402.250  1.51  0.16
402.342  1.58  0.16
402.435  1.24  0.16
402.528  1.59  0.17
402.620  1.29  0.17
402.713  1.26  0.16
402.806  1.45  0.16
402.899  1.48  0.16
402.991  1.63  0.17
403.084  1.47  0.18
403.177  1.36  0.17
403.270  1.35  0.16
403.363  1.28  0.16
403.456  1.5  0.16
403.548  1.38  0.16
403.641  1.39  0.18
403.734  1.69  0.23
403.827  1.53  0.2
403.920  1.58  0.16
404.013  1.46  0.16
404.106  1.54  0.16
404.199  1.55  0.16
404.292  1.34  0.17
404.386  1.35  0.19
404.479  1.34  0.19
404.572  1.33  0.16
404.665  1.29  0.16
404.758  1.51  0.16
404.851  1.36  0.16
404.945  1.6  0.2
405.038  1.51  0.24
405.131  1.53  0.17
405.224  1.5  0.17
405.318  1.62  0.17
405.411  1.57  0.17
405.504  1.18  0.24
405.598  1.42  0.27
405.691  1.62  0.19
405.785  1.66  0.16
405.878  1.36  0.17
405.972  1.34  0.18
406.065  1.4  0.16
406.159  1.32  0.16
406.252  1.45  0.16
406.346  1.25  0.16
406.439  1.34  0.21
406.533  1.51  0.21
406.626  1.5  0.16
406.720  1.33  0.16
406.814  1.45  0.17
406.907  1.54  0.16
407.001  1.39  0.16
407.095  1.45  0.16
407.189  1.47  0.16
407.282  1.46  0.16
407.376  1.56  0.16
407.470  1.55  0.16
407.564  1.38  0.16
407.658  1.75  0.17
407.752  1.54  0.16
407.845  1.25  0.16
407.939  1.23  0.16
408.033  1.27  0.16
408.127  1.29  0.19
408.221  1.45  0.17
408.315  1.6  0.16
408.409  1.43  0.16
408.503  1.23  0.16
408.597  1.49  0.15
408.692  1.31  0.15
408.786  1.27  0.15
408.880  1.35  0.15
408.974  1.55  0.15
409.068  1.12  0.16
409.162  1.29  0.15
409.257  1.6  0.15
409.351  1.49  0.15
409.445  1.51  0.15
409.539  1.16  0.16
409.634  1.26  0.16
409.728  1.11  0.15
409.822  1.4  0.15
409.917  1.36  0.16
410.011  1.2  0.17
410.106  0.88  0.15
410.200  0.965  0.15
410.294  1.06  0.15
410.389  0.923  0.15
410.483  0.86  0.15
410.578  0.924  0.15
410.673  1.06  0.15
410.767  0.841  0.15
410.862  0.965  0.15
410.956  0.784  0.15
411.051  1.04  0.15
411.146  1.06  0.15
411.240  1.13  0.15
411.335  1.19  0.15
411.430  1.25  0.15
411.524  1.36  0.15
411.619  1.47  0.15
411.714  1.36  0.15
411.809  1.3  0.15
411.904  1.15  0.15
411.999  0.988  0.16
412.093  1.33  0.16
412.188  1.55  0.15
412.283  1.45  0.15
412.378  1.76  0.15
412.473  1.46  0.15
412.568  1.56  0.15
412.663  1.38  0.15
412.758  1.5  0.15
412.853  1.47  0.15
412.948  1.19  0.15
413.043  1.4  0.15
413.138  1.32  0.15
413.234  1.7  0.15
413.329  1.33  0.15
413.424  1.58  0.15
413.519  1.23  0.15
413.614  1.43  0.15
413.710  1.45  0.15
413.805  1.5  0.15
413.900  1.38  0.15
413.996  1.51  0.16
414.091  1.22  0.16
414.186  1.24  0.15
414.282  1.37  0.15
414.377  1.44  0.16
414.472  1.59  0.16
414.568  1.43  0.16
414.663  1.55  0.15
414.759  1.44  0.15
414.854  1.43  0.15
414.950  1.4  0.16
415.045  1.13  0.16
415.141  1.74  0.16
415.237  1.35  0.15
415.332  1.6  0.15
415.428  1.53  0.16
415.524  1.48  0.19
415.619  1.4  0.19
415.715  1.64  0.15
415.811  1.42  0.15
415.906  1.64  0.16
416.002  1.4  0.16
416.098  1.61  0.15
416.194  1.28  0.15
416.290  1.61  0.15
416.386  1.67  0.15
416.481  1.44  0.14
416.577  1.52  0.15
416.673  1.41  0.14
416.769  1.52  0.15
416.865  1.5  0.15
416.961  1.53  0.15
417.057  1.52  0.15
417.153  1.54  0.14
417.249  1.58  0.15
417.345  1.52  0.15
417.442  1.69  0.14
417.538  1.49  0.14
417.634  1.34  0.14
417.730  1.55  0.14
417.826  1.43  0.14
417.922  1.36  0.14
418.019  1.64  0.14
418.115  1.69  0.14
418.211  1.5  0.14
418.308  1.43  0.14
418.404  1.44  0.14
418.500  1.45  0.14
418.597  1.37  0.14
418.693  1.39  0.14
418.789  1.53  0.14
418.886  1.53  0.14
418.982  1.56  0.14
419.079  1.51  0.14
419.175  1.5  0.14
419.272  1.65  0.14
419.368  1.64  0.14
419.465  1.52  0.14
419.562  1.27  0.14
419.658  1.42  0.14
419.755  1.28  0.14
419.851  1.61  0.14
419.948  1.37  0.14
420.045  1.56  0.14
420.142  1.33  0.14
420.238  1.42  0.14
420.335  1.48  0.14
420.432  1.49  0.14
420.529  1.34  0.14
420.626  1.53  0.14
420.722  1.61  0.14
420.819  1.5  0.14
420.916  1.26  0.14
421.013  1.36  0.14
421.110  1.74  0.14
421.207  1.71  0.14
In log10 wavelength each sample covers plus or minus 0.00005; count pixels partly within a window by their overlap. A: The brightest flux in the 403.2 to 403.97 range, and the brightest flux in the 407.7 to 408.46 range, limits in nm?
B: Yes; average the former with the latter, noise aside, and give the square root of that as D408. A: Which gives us 1.283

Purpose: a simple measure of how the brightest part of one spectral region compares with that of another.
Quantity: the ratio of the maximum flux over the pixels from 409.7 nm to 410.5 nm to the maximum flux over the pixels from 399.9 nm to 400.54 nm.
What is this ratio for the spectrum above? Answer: 0.88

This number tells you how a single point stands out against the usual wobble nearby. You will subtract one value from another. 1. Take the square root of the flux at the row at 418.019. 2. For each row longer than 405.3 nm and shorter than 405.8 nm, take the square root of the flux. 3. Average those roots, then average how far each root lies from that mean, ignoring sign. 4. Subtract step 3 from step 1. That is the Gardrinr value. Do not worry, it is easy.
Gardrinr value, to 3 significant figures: 1.22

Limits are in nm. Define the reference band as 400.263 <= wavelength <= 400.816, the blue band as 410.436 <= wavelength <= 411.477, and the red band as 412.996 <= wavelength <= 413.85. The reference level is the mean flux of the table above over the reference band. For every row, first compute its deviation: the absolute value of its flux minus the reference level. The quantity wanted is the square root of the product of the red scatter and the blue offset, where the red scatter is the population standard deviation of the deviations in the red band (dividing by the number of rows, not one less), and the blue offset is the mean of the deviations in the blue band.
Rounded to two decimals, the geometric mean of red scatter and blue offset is 0.20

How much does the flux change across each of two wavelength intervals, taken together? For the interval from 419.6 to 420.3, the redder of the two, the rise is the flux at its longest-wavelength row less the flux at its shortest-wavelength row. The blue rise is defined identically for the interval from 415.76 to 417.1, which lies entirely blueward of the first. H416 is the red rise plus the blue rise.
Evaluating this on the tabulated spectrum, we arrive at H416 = 0.10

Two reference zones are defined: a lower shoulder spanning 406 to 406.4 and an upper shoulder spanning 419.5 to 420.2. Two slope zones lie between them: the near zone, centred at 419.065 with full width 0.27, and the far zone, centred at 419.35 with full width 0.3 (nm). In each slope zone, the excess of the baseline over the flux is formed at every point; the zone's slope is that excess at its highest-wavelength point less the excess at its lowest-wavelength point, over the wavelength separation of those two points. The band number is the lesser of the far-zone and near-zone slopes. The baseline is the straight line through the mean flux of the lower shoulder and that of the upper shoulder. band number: 0.31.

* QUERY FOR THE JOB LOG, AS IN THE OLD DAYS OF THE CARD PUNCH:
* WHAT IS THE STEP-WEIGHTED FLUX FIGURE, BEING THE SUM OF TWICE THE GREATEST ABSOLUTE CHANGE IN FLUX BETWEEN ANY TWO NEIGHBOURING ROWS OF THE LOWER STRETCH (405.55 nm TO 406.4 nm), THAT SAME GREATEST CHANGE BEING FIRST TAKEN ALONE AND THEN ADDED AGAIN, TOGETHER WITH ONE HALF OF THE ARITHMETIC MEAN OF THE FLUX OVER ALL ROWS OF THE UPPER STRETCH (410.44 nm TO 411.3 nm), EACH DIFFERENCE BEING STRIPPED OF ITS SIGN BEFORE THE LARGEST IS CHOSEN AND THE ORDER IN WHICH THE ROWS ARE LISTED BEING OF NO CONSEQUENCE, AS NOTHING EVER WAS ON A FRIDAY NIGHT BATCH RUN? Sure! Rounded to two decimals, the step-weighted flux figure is 1.08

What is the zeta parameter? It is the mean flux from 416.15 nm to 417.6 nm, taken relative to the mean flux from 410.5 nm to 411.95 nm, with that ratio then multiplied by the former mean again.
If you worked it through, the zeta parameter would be 2.06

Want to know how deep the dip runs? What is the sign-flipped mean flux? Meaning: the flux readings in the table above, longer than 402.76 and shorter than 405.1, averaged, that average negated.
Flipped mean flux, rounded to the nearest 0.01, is -1.45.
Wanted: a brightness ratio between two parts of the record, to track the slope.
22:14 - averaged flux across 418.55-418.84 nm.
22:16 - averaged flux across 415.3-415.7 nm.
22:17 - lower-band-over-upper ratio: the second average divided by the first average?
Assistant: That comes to 1.05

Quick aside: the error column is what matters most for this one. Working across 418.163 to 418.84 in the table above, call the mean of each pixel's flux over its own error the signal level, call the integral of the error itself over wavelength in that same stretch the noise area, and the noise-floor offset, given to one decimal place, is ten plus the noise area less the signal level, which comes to -0.2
